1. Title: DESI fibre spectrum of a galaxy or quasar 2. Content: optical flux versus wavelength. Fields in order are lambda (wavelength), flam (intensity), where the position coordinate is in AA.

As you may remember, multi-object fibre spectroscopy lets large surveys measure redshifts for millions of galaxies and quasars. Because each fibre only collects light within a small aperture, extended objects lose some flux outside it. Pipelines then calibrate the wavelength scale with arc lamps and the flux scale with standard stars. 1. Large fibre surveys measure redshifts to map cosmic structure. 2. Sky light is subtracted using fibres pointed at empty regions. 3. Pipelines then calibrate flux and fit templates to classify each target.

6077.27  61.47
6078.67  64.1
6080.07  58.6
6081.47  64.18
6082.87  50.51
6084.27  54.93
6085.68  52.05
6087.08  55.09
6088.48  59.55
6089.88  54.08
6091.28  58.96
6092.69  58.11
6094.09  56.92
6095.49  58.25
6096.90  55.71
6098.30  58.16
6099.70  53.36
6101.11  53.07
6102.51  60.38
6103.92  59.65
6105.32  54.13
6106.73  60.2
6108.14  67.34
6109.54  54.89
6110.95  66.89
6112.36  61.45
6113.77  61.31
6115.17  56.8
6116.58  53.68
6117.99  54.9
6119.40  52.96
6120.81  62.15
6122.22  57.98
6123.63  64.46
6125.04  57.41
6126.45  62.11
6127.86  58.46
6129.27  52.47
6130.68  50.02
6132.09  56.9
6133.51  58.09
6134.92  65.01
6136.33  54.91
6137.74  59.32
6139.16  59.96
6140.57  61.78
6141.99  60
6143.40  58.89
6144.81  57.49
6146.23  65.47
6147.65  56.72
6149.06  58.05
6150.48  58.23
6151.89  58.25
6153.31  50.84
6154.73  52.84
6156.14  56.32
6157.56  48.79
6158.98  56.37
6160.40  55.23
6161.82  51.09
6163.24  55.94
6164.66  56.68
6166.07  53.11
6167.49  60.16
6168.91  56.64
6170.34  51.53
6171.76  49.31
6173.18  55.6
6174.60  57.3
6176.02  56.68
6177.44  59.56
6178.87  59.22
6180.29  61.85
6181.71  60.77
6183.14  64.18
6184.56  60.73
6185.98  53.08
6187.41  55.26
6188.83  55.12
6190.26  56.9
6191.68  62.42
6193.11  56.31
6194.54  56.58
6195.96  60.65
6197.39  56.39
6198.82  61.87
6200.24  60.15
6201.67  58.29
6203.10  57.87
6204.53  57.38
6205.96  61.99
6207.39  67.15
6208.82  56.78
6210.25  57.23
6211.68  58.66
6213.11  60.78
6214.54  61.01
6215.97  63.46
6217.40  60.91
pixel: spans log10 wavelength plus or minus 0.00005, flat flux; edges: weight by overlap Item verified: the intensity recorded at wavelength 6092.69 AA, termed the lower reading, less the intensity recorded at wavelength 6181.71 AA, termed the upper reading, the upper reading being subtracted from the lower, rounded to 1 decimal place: -2.7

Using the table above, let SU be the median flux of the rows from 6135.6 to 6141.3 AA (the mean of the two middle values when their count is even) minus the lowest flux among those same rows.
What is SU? 4.7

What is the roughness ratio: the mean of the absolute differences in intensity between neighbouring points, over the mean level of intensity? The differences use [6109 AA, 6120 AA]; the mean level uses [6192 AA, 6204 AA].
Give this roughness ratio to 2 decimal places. 0.07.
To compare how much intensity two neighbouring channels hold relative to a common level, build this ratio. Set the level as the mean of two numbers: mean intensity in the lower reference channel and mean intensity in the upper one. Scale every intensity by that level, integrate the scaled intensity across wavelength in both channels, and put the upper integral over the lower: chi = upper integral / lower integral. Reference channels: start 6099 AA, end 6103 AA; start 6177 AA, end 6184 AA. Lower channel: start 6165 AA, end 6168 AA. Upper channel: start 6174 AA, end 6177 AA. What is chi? 1.01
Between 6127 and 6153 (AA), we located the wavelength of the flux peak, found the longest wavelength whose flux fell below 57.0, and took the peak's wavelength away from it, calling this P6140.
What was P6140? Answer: 1.4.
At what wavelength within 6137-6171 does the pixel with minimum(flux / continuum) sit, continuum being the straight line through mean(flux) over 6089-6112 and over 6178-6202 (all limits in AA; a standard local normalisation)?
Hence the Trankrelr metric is 6157.56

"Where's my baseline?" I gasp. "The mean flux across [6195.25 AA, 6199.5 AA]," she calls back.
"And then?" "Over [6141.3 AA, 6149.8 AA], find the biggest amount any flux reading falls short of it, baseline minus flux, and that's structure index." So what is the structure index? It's 3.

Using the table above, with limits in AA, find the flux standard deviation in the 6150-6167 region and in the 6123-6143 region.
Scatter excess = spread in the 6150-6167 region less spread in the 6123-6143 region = -1.1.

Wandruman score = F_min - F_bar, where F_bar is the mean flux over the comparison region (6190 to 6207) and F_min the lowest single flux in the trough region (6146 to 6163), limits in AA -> -10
